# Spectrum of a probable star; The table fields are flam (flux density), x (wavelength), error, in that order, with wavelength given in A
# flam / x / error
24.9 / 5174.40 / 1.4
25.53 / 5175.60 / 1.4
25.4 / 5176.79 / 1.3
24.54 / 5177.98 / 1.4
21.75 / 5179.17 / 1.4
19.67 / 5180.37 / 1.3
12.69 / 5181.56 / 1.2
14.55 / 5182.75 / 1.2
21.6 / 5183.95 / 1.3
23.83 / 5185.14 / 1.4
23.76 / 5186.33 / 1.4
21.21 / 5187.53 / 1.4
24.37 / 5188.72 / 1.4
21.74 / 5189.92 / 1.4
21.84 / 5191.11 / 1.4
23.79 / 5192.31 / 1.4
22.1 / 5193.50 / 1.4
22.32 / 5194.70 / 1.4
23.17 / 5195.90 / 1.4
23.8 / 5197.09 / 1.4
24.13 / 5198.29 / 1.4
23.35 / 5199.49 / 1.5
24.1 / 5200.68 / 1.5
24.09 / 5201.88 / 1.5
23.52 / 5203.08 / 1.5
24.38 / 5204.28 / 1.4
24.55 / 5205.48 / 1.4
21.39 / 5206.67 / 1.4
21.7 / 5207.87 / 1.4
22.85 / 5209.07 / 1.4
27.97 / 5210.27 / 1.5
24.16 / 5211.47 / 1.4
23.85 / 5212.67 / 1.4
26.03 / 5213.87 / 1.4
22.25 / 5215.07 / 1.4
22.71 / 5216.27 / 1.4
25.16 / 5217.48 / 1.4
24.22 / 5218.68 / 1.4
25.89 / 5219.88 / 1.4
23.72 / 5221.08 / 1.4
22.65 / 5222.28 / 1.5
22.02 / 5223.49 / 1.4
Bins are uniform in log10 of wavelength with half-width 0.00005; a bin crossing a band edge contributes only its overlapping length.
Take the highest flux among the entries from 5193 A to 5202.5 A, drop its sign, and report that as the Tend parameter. 24.1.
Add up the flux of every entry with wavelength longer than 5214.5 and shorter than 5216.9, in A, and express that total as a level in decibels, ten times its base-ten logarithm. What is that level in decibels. 16.53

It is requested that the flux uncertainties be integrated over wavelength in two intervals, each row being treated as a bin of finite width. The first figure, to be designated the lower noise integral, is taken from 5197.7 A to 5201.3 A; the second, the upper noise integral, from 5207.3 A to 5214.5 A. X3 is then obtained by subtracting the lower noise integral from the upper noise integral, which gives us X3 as 4.9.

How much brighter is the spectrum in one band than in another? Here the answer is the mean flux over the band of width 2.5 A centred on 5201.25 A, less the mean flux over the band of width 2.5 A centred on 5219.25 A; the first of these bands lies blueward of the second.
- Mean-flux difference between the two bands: -1.0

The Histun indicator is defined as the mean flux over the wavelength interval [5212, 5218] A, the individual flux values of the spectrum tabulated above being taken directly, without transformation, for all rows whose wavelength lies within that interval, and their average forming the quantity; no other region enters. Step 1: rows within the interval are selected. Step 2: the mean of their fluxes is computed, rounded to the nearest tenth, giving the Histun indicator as 24.0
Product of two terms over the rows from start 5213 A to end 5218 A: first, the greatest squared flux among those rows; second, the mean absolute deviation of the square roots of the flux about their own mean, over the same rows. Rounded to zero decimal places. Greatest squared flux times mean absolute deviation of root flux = 108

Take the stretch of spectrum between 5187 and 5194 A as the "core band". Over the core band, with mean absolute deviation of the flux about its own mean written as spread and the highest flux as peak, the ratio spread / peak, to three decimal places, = 0.043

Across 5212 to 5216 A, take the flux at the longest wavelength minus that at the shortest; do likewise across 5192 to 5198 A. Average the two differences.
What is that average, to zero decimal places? -1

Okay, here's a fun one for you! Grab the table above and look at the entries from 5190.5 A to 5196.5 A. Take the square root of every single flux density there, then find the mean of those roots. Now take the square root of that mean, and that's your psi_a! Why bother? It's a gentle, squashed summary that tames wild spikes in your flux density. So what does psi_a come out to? 2.18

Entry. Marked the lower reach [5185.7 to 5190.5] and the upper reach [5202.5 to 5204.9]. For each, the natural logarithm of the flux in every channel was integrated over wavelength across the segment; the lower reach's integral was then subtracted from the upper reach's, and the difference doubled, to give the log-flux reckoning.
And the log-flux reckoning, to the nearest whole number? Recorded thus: -15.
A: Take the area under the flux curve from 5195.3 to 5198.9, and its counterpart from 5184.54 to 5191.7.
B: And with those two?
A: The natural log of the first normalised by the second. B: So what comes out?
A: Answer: -0.65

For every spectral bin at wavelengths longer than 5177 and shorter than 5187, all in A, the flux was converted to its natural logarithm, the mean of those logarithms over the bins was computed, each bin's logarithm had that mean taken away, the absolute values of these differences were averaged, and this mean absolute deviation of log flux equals 0.190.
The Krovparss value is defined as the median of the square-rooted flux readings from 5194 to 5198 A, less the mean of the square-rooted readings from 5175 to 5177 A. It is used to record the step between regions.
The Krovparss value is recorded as -0.23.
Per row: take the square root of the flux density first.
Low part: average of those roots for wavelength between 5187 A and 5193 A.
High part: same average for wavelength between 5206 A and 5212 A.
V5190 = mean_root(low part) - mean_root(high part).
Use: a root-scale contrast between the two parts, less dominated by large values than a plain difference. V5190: -0.10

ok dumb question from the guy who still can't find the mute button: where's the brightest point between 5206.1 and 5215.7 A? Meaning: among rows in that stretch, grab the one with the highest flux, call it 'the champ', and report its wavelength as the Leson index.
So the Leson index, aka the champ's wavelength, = 5210.27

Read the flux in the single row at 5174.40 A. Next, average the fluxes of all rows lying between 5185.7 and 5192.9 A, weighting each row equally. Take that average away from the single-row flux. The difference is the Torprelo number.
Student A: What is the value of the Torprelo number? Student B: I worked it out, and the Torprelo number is 2.1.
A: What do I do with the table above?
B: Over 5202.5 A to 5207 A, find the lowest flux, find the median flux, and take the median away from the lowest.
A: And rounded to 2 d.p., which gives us -2.56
